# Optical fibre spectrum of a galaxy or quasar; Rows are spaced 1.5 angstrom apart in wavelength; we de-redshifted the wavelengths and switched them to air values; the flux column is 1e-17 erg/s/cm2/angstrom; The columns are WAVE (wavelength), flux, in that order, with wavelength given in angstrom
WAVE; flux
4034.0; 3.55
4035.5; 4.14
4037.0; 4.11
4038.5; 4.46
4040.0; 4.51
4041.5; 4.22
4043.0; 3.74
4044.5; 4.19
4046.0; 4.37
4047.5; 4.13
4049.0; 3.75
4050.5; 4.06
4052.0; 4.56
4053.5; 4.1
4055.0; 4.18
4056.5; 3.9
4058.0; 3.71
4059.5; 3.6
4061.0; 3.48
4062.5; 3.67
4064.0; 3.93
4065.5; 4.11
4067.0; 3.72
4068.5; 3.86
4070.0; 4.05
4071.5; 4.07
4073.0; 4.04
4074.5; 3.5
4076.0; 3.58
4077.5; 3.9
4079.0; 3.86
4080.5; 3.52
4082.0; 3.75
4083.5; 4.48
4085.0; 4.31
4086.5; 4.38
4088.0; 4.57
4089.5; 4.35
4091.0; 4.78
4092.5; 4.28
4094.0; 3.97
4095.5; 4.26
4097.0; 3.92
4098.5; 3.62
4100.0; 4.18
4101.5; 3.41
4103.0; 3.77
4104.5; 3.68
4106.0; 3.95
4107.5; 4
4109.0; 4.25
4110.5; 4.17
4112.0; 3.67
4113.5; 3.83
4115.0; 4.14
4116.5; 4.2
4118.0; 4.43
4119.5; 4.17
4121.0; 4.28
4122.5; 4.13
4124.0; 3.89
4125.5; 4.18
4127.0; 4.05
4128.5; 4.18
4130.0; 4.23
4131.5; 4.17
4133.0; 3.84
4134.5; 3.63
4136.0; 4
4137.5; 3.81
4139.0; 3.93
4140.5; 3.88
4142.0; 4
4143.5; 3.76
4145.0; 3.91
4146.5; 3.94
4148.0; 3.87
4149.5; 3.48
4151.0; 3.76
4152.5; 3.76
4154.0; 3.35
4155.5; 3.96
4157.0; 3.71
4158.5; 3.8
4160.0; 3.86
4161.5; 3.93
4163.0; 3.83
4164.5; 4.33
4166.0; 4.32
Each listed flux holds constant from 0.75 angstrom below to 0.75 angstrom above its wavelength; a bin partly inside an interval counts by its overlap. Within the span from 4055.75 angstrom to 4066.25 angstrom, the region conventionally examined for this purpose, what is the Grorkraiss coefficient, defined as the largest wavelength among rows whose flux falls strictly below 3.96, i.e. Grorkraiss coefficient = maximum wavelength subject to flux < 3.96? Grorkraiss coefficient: 4064.0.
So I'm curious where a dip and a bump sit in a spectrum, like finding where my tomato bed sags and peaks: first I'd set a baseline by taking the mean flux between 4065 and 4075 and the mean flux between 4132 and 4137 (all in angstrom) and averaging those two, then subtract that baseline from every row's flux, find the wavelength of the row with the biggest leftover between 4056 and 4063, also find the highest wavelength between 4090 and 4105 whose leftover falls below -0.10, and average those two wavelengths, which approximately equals 4080.5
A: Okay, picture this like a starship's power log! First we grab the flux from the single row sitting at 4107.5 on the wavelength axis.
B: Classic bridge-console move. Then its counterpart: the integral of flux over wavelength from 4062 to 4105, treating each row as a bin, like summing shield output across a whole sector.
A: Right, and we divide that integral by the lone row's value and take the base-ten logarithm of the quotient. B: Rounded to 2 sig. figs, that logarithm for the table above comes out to 1.6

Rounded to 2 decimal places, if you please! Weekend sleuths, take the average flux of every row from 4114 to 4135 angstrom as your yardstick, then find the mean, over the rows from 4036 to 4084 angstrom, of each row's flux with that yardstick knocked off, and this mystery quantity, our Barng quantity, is -0.14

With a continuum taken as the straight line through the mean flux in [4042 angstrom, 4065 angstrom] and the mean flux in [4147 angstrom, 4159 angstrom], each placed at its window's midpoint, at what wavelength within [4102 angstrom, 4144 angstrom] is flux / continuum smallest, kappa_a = 4104.5 angstrom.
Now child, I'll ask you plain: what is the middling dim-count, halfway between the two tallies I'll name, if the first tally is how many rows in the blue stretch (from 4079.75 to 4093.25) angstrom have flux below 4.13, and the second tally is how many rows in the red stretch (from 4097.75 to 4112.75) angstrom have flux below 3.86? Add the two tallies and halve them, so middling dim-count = 3.5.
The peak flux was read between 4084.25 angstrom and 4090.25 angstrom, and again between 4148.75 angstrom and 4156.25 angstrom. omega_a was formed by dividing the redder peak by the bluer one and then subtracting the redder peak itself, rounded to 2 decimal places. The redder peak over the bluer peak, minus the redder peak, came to -3.09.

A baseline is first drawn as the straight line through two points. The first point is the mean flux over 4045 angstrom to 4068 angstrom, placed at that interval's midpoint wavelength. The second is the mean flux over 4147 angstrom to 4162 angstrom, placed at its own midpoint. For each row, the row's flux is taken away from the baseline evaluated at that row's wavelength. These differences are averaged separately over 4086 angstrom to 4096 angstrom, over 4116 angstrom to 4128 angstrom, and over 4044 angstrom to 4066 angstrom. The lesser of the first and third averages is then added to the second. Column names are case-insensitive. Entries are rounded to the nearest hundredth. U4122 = -0.84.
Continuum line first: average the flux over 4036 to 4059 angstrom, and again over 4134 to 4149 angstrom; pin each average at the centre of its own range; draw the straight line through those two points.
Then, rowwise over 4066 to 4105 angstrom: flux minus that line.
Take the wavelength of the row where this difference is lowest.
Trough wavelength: 4101.5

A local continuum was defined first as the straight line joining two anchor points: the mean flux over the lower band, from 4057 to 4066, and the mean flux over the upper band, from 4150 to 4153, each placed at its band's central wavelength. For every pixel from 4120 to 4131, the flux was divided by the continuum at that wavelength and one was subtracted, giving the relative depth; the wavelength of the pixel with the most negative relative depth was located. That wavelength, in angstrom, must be 4124.0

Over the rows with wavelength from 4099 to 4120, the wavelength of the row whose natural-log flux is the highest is 4118.0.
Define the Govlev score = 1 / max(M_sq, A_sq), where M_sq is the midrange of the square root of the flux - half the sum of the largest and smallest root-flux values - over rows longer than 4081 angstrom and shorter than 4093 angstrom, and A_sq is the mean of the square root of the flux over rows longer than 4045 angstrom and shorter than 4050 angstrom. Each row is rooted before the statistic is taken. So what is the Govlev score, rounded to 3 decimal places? 0.485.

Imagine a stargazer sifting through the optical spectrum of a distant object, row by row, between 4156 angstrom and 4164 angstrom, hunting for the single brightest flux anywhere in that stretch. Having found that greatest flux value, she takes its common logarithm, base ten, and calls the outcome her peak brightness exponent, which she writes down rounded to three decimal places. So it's 0.594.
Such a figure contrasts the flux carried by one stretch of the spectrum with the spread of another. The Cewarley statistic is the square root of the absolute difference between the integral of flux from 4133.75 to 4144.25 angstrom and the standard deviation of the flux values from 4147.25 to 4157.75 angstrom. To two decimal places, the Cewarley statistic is 6.35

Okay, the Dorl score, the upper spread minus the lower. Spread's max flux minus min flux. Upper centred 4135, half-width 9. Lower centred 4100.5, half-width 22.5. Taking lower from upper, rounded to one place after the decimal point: -0.8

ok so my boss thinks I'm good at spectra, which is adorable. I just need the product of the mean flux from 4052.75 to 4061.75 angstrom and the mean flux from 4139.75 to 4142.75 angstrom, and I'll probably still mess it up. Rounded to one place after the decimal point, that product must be 15.1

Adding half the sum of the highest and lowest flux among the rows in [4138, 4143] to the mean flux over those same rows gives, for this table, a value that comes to 7.9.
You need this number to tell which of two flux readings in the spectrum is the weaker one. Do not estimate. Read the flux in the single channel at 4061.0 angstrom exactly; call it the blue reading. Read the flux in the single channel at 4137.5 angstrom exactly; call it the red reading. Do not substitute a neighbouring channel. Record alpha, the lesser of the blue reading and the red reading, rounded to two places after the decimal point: 3.48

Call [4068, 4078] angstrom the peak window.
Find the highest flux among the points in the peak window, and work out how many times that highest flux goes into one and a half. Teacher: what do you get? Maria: 0.369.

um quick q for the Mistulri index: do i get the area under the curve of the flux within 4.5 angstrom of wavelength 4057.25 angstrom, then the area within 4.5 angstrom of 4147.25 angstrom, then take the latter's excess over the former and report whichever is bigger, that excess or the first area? 34.5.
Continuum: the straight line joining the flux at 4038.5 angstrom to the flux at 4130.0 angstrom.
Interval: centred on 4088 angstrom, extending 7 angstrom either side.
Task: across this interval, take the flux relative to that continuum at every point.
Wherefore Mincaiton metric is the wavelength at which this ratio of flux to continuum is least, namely 4082.0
